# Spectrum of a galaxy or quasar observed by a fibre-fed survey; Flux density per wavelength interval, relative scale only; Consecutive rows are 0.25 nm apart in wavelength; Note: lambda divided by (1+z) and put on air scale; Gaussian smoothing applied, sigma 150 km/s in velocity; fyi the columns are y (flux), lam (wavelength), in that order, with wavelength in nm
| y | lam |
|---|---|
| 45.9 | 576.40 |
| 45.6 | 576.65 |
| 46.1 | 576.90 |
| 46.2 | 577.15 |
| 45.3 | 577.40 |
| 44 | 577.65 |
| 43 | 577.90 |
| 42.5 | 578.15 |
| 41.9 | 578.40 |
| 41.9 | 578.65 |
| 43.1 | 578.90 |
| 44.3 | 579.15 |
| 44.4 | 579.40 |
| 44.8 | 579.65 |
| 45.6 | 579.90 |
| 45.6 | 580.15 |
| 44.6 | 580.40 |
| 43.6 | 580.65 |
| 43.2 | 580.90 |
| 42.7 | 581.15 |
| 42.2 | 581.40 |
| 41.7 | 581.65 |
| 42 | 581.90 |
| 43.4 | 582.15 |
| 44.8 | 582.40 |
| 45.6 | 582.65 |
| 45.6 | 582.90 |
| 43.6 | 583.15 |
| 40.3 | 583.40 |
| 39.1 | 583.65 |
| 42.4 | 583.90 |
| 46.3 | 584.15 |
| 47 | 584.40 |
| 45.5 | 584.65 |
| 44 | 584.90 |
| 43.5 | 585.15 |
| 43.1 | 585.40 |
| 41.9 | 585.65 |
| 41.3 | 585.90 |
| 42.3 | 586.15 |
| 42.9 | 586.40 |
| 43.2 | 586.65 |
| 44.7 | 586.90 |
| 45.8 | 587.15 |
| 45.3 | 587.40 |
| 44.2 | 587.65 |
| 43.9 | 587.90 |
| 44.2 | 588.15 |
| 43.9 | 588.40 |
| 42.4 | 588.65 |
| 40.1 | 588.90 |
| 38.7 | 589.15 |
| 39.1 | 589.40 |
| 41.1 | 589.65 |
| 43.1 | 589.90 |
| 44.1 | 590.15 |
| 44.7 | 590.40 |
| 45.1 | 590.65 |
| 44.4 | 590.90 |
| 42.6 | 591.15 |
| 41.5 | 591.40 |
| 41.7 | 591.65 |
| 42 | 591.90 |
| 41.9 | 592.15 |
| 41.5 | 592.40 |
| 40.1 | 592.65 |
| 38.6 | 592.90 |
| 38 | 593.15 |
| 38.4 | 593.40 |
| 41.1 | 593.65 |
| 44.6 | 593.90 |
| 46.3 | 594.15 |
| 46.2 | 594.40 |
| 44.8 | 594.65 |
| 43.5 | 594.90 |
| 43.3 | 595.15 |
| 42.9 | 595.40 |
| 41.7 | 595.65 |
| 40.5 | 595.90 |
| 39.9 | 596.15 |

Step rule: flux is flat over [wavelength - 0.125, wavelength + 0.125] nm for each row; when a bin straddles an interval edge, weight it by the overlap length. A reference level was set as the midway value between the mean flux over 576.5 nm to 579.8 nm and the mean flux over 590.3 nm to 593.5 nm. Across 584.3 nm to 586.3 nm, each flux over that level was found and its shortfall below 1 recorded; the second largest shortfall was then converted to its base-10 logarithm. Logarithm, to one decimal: -1.7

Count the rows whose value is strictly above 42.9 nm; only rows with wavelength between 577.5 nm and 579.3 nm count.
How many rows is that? 4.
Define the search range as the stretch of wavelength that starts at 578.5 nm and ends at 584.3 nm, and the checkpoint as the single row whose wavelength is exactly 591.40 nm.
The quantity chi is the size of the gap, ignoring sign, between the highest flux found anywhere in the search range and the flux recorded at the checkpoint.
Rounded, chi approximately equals 4.8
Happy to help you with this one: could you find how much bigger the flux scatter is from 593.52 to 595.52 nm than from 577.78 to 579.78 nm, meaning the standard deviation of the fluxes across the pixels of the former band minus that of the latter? 0.6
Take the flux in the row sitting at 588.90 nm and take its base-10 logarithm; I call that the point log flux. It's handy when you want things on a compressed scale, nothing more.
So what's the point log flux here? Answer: 1.60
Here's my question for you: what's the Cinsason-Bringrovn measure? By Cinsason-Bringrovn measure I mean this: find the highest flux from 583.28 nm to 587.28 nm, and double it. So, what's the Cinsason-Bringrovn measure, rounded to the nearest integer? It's 94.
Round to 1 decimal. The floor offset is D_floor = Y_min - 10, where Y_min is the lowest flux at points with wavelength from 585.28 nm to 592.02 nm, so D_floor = 28.7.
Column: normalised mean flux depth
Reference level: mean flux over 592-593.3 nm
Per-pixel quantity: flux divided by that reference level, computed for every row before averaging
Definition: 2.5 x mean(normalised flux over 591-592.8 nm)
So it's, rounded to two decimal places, 2.60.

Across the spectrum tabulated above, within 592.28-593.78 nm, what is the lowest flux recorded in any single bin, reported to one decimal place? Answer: 38.0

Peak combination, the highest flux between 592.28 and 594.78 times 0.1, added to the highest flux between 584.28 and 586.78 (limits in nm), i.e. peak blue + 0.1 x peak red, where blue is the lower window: 51.6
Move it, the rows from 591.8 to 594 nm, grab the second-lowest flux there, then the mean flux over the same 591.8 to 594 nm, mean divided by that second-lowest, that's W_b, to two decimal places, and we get 1.06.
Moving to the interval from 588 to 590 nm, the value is 1.06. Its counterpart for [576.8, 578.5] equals 1.04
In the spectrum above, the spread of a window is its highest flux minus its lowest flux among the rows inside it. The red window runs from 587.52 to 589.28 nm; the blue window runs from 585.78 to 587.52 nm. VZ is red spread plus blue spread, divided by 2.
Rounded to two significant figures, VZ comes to 5.0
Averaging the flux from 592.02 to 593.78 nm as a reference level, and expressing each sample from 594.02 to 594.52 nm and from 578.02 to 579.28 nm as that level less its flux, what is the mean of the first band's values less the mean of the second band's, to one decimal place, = -3.5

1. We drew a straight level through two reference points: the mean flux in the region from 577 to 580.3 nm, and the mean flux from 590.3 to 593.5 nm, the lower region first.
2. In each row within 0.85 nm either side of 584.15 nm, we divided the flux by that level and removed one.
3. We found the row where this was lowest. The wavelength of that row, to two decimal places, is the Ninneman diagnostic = 583.65 nm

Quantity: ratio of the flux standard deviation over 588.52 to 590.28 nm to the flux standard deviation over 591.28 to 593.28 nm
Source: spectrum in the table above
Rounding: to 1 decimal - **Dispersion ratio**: 1.3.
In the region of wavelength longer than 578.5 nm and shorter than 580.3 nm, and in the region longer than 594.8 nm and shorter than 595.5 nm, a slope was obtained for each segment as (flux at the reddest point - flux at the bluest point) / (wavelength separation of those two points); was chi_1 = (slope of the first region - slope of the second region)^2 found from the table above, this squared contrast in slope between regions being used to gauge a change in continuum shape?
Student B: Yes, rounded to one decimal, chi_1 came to 13.4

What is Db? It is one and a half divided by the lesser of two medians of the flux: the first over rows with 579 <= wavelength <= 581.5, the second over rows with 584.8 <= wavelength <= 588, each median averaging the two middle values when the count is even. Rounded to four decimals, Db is 0.0345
